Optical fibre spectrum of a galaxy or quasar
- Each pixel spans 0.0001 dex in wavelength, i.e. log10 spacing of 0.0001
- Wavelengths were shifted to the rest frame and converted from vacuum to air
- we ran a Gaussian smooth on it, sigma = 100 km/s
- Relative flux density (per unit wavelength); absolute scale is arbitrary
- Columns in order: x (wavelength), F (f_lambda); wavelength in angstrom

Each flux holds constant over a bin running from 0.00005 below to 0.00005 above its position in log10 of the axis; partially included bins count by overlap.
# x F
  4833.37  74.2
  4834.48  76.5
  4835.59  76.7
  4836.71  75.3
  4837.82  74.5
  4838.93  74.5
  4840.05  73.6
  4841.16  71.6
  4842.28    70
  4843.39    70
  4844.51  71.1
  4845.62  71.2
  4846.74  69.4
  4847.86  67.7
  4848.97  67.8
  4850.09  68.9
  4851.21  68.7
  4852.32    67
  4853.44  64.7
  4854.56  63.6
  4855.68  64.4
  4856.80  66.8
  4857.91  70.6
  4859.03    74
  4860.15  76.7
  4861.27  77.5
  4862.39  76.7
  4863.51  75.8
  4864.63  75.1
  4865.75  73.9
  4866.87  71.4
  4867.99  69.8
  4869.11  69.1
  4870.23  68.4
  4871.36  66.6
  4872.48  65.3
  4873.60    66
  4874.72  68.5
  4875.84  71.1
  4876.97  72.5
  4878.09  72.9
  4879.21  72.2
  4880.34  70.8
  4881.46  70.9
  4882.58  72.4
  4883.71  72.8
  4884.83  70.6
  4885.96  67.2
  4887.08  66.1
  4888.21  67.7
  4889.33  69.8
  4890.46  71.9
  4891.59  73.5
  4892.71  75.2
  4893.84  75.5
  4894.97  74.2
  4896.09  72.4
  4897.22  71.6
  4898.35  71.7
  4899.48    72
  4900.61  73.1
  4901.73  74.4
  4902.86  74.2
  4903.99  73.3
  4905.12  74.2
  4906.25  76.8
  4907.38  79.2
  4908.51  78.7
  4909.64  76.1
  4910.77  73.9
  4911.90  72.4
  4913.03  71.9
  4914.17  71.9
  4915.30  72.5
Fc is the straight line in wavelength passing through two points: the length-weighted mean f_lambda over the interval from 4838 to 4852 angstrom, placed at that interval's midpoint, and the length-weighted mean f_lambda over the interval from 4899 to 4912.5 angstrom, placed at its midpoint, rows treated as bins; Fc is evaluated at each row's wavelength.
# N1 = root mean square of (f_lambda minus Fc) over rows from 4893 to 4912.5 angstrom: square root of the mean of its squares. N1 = 2.11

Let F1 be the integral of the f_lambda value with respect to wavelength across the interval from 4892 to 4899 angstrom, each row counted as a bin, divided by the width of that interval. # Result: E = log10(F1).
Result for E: 1.87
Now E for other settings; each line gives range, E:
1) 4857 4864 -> 1.87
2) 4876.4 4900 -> 1.85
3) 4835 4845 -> 1.86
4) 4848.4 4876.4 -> 1.84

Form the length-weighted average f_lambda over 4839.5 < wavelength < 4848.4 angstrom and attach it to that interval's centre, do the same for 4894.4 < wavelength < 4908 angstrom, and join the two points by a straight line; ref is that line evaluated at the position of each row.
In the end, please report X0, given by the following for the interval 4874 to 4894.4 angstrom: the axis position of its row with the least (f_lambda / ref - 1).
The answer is 4887.08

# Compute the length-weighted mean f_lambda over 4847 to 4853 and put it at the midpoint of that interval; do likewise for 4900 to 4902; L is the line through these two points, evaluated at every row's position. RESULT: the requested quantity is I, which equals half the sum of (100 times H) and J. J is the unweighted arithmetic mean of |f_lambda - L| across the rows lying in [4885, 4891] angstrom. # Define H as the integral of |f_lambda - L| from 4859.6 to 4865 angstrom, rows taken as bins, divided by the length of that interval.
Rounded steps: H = 7.0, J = 3.9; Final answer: 350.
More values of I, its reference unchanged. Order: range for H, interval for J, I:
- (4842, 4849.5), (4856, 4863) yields 108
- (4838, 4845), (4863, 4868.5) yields 246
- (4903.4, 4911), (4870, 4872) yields 105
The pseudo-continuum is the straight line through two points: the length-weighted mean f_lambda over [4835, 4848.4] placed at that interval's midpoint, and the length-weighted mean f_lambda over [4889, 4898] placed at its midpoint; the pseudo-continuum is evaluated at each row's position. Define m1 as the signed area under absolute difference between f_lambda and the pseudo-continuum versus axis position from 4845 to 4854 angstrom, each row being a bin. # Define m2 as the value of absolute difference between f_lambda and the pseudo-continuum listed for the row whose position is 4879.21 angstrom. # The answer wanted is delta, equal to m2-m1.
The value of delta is -36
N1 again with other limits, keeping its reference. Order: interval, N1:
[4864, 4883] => 3.46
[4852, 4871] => 4.43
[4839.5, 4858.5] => 3.63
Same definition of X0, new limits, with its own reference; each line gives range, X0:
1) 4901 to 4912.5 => 4911.90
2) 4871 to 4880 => 4872.48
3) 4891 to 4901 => 4897.22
